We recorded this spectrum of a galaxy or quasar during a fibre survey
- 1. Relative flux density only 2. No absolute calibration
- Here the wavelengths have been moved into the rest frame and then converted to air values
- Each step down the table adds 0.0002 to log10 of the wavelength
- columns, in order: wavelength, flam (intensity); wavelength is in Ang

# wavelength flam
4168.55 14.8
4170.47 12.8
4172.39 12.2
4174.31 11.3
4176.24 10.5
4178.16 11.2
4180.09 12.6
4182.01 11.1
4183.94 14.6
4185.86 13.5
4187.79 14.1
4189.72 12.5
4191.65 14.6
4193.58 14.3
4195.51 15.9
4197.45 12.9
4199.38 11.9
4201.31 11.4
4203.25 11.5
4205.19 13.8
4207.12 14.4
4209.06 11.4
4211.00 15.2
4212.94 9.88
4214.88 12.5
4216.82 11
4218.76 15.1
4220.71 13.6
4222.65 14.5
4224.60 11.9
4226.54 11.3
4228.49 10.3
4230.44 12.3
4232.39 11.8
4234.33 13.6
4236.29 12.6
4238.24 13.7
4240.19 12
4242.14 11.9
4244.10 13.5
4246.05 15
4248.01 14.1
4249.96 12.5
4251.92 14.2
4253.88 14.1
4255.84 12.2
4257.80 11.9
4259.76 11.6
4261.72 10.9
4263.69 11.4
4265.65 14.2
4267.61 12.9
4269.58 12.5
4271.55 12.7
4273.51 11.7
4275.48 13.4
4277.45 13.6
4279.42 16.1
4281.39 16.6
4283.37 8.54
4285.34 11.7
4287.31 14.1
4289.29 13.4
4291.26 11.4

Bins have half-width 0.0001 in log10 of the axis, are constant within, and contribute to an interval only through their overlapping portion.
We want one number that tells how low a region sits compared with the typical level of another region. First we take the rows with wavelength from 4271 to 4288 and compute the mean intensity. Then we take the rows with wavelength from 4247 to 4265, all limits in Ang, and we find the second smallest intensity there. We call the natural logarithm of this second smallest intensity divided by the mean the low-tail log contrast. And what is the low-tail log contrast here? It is -0.144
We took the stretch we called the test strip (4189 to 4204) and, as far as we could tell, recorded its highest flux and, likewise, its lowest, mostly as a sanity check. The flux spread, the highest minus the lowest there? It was 4.5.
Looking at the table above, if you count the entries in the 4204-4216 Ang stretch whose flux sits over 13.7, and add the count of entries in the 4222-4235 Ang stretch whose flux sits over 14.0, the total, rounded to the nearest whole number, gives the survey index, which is 4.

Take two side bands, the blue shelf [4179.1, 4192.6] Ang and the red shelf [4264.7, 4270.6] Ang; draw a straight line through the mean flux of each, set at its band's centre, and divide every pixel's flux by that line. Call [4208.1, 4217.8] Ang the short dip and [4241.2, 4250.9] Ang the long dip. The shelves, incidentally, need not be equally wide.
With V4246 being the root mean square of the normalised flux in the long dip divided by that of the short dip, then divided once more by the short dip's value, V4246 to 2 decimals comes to 1.21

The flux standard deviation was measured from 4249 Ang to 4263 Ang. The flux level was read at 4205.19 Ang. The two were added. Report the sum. 15.0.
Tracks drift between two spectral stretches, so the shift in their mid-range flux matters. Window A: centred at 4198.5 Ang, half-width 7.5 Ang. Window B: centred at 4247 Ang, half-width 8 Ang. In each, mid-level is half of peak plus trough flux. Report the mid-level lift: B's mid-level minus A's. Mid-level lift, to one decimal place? -0.2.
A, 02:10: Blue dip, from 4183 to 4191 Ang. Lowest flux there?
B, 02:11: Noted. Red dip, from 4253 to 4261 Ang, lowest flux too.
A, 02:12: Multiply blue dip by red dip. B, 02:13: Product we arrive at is 145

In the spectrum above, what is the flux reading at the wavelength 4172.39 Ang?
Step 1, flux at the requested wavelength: 12.2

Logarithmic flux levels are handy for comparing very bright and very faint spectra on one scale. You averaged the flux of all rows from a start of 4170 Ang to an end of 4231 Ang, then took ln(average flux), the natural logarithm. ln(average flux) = 2.541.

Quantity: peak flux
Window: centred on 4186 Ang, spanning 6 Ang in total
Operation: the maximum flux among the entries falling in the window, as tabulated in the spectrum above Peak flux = 14.6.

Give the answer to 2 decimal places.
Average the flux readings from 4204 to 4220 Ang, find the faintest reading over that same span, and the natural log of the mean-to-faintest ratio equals 0.27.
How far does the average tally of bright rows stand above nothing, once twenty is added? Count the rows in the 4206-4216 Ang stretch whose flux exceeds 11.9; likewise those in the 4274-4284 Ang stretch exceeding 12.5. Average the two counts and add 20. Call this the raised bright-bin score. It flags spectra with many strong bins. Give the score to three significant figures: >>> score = 23.5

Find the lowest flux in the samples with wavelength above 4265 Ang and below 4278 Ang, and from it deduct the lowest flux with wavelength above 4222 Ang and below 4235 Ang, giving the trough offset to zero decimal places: 1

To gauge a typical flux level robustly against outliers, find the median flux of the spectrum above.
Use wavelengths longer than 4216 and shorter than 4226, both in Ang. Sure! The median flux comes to 13.6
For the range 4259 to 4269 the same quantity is 11.6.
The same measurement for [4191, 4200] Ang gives 14.3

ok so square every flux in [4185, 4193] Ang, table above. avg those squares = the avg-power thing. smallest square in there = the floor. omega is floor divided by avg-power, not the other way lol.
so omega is 0.83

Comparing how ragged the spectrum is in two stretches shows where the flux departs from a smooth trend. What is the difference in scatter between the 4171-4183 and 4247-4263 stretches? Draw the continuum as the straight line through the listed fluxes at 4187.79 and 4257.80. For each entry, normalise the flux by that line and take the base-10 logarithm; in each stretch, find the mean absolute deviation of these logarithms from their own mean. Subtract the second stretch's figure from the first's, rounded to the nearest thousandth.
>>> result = -0.011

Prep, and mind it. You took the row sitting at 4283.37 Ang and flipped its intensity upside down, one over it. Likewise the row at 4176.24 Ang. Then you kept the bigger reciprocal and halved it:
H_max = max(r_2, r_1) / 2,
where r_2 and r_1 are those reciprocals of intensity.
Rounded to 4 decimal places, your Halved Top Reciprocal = 0.0585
